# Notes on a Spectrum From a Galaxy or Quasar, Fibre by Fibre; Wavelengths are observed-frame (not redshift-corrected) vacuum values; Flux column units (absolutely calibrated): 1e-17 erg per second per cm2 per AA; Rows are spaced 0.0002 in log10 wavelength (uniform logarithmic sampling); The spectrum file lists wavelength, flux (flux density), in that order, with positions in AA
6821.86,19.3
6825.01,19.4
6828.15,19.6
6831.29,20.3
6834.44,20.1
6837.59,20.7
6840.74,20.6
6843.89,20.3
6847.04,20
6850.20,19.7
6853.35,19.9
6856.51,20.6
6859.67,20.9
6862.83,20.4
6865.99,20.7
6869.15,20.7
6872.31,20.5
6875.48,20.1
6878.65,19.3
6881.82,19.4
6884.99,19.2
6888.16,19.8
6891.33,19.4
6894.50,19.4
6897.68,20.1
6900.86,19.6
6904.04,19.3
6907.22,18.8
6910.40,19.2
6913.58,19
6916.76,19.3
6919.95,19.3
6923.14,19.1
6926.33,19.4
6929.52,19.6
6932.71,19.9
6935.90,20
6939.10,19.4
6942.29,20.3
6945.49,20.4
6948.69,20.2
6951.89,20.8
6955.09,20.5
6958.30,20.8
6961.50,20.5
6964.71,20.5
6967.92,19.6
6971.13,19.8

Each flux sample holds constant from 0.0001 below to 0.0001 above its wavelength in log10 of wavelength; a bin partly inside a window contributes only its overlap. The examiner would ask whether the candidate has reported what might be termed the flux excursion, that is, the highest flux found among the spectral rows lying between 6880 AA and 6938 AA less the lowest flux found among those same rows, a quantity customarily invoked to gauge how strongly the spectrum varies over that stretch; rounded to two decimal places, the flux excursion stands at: 1.30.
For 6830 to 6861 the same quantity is 1.20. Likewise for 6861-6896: 1.50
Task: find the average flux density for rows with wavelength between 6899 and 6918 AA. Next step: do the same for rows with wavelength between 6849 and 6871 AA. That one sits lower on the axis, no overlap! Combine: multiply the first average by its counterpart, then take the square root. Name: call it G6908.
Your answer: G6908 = 19.8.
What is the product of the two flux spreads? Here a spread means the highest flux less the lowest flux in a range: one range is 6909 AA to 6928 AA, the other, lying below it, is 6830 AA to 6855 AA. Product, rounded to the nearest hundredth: 0.40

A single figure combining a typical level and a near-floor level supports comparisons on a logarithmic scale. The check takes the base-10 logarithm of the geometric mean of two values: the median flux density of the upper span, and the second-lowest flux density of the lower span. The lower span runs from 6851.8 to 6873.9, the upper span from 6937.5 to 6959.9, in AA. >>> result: 1.310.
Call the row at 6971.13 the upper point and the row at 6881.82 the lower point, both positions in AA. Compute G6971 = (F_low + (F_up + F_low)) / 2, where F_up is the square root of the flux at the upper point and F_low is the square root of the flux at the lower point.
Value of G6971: 6.63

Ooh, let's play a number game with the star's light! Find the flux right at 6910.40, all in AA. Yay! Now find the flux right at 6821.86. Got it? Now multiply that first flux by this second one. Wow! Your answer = 371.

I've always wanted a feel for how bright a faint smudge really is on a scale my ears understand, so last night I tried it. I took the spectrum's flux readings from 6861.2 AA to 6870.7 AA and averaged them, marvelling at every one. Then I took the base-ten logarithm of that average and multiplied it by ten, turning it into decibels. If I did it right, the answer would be 13.1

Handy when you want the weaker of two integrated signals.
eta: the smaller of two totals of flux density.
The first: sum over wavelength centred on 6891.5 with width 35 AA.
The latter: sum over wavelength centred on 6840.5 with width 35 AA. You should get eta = 214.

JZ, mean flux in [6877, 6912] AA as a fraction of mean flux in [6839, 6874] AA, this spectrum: 0.95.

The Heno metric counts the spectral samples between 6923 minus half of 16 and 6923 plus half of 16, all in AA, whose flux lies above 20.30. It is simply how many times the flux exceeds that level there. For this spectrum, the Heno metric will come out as 0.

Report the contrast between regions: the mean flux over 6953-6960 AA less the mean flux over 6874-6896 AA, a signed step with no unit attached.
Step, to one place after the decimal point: 1.1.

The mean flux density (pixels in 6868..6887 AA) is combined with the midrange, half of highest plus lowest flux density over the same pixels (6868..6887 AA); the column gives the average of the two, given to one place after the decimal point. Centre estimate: 19.9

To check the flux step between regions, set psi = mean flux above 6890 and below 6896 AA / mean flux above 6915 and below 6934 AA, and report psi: 1.00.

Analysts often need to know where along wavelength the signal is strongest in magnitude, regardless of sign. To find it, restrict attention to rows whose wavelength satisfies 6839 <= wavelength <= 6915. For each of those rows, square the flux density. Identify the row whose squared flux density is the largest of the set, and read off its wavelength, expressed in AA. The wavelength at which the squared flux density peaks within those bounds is 6859.67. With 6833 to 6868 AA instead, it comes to 6859.67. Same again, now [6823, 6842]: 6837.59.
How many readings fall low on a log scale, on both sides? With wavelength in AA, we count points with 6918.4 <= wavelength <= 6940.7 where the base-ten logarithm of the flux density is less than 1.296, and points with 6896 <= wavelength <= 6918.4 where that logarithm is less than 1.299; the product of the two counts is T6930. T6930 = 30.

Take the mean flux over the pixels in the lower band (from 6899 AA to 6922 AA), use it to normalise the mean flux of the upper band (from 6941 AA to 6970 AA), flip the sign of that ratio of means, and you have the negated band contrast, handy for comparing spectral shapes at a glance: -1.06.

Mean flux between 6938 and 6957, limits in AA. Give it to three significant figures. 20.3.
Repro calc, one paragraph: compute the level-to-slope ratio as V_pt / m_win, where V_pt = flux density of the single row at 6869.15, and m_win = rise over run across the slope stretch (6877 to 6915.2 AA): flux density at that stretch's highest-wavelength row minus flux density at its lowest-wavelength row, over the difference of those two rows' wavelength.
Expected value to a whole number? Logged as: -2410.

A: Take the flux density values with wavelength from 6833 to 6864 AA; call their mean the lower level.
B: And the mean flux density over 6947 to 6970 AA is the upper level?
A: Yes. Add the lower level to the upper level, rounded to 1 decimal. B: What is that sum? 40.7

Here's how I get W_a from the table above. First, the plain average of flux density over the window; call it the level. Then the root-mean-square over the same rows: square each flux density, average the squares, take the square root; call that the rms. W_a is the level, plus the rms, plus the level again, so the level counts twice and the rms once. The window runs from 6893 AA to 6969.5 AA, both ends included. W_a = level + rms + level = 59.4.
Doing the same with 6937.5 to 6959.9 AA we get 61.0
